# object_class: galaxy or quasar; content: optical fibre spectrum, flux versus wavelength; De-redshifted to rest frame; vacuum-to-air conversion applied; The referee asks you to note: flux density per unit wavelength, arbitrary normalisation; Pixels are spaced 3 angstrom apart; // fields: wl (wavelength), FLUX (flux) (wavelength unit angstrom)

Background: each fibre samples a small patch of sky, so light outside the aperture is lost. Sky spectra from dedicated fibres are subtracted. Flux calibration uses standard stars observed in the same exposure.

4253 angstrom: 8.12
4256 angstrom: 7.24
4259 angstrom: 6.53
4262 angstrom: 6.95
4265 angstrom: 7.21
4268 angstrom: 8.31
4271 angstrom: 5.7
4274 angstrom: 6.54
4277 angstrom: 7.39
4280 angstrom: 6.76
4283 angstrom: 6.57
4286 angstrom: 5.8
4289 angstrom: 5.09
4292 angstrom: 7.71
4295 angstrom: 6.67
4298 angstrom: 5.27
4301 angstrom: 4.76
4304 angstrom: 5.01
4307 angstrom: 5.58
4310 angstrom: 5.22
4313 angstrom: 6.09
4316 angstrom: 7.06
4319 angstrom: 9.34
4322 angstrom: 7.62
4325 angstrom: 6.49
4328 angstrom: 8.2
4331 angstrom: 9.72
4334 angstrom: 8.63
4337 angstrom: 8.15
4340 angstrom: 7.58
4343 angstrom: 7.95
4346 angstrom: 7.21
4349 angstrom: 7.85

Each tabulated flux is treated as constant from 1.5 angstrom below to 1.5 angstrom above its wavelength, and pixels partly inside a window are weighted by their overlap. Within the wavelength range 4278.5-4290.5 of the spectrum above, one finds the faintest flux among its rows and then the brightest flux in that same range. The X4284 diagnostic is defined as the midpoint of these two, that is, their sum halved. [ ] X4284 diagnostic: 5.9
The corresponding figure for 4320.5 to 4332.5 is 8.1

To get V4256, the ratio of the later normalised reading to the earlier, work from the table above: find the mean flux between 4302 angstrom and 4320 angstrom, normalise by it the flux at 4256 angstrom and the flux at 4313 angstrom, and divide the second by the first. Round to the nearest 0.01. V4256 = 0.84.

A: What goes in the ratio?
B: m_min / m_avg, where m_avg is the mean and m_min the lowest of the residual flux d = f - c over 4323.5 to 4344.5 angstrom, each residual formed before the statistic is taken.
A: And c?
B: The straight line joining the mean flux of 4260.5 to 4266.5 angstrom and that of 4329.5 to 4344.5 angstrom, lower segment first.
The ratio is 7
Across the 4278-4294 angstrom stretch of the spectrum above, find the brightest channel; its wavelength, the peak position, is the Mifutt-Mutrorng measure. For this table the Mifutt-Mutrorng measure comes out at 4292 angstrom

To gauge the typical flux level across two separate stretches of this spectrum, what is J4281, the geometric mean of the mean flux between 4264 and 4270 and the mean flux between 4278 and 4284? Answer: 7.2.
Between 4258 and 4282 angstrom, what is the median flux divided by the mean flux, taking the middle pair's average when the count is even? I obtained 0.99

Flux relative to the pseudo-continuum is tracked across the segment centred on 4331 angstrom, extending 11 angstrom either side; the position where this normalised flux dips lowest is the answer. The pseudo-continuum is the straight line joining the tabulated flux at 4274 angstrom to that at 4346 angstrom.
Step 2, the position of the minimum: 4325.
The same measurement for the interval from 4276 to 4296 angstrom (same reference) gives 4289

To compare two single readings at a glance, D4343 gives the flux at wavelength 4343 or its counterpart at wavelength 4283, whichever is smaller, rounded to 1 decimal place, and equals 6.6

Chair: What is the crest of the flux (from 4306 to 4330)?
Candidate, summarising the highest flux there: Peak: 9.34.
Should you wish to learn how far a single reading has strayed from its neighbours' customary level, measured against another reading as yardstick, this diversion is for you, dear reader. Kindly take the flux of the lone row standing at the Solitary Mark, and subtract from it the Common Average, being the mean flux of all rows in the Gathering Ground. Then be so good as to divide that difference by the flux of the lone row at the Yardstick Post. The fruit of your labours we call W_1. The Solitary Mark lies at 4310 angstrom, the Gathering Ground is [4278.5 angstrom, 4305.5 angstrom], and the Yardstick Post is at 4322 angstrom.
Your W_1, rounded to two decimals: -0.10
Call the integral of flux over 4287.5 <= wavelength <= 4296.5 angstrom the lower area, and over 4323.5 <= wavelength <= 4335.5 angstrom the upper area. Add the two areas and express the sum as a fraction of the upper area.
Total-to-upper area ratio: 1.6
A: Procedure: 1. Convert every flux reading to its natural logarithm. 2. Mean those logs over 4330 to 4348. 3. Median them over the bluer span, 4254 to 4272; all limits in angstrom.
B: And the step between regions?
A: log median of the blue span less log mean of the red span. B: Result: -0.14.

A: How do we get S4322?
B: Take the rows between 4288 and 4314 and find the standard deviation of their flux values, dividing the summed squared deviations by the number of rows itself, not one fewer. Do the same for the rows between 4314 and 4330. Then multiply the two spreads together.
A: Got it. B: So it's 0.88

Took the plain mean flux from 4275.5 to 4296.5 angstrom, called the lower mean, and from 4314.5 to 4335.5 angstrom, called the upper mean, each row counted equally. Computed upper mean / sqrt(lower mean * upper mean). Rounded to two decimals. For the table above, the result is 1.11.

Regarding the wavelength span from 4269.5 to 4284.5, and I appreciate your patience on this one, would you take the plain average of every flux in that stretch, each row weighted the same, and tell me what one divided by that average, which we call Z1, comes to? 0.15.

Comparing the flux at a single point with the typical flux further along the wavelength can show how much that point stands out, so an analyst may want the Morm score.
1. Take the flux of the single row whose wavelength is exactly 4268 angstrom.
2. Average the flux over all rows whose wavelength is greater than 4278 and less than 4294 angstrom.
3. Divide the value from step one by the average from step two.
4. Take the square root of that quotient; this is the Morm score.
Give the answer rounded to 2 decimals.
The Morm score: 1.14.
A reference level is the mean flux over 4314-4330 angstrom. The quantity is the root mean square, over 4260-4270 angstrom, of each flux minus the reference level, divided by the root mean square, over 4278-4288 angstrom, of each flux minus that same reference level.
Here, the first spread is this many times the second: 0.4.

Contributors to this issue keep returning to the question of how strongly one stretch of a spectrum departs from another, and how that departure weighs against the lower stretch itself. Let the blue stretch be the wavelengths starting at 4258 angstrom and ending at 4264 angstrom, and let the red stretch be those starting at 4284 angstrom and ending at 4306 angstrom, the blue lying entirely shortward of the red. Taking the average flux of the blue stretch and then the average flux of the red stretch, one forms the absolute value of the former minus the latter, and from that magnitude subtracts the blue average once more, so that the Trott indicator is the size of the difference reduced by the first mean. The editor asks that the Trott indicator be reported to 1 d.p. -5.8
